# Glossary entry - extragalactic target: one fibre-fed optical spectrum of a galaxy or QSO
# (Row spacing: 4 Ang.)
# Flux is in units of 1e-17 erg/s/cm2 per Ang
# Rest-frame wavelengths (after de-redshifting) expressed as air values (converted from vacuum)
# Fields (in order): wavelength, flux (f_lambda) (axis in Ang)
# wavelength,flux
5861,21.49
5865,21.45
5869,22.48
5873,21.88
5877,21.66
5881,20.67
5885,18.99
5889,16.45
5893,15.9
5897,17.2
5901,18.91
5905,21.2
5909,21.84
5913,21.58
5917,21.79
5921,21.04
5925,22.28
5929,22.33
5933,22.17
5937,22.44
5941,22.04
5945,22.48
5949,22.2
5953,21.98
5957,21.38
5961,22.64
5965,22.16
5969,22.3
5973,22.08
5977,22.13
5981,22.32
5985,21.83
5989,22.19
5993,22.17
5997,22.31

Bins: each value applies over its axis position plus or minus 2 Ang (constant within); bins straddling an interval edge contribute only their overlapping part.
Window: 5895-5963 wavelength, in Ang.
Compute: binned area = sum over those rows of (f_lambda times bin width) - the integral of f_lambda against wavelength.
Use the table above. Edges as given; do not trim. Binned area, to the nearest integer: 1462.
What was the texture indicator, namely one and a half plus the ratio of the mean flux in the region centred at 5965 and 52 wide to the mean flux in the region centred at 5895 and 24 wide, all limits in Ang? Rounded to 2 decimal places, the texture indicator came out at 2.72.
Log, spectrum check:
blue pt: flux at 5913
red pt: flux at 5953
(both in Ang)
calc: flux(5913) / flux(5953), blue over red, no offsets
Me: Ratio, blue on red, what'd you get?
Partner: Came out 0.982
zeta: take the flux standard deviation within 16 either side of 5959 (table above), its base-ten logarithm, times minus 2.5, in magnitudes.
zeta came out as 1.1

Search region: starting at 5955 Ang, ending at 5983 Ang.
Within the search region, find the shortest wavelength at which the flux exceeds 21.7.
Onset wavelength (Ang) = 5961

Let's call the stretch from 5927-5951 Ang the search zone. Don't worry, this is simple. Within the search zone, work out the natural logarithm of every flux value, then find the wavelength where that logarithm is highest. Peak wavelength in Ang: 5945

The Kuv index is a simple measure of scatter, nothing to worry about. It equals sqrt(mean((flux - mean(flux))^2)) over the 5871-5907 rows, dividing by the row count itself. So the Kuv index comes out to 2.2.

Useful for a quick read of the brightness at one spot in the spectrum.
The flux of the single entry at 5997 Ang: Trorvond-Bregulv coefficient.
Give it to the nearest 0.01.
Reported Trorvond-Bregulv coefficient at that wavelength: 22.31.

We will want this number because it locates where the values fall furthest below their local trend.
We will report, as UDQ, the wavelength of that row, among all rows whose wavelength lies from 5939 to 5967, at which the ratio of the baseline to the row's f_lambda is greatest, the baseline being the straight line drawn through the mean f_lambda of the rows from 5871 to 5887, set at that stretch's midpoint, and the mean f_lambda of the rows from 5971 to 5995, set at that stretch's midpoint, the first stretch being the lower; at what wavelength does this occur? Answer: 5957 Ang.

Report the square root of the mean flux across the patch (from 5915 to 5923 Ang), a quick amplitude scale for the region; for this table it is 4.63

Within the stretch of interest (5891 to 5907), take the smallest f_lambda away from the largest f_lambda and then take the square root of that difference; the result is 2.30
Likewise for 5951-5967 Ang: 1.12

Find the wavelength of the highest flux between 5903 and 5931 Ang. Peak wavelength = 5929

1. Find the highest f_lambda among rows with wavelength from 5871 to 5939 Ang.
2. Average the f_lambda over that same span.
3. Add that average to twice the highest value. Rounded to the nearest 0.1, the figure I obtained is 65.4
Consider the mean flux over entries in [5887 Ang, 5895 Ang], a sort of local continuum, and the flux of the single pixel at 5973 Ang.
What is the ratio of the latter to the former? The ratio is 1.37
